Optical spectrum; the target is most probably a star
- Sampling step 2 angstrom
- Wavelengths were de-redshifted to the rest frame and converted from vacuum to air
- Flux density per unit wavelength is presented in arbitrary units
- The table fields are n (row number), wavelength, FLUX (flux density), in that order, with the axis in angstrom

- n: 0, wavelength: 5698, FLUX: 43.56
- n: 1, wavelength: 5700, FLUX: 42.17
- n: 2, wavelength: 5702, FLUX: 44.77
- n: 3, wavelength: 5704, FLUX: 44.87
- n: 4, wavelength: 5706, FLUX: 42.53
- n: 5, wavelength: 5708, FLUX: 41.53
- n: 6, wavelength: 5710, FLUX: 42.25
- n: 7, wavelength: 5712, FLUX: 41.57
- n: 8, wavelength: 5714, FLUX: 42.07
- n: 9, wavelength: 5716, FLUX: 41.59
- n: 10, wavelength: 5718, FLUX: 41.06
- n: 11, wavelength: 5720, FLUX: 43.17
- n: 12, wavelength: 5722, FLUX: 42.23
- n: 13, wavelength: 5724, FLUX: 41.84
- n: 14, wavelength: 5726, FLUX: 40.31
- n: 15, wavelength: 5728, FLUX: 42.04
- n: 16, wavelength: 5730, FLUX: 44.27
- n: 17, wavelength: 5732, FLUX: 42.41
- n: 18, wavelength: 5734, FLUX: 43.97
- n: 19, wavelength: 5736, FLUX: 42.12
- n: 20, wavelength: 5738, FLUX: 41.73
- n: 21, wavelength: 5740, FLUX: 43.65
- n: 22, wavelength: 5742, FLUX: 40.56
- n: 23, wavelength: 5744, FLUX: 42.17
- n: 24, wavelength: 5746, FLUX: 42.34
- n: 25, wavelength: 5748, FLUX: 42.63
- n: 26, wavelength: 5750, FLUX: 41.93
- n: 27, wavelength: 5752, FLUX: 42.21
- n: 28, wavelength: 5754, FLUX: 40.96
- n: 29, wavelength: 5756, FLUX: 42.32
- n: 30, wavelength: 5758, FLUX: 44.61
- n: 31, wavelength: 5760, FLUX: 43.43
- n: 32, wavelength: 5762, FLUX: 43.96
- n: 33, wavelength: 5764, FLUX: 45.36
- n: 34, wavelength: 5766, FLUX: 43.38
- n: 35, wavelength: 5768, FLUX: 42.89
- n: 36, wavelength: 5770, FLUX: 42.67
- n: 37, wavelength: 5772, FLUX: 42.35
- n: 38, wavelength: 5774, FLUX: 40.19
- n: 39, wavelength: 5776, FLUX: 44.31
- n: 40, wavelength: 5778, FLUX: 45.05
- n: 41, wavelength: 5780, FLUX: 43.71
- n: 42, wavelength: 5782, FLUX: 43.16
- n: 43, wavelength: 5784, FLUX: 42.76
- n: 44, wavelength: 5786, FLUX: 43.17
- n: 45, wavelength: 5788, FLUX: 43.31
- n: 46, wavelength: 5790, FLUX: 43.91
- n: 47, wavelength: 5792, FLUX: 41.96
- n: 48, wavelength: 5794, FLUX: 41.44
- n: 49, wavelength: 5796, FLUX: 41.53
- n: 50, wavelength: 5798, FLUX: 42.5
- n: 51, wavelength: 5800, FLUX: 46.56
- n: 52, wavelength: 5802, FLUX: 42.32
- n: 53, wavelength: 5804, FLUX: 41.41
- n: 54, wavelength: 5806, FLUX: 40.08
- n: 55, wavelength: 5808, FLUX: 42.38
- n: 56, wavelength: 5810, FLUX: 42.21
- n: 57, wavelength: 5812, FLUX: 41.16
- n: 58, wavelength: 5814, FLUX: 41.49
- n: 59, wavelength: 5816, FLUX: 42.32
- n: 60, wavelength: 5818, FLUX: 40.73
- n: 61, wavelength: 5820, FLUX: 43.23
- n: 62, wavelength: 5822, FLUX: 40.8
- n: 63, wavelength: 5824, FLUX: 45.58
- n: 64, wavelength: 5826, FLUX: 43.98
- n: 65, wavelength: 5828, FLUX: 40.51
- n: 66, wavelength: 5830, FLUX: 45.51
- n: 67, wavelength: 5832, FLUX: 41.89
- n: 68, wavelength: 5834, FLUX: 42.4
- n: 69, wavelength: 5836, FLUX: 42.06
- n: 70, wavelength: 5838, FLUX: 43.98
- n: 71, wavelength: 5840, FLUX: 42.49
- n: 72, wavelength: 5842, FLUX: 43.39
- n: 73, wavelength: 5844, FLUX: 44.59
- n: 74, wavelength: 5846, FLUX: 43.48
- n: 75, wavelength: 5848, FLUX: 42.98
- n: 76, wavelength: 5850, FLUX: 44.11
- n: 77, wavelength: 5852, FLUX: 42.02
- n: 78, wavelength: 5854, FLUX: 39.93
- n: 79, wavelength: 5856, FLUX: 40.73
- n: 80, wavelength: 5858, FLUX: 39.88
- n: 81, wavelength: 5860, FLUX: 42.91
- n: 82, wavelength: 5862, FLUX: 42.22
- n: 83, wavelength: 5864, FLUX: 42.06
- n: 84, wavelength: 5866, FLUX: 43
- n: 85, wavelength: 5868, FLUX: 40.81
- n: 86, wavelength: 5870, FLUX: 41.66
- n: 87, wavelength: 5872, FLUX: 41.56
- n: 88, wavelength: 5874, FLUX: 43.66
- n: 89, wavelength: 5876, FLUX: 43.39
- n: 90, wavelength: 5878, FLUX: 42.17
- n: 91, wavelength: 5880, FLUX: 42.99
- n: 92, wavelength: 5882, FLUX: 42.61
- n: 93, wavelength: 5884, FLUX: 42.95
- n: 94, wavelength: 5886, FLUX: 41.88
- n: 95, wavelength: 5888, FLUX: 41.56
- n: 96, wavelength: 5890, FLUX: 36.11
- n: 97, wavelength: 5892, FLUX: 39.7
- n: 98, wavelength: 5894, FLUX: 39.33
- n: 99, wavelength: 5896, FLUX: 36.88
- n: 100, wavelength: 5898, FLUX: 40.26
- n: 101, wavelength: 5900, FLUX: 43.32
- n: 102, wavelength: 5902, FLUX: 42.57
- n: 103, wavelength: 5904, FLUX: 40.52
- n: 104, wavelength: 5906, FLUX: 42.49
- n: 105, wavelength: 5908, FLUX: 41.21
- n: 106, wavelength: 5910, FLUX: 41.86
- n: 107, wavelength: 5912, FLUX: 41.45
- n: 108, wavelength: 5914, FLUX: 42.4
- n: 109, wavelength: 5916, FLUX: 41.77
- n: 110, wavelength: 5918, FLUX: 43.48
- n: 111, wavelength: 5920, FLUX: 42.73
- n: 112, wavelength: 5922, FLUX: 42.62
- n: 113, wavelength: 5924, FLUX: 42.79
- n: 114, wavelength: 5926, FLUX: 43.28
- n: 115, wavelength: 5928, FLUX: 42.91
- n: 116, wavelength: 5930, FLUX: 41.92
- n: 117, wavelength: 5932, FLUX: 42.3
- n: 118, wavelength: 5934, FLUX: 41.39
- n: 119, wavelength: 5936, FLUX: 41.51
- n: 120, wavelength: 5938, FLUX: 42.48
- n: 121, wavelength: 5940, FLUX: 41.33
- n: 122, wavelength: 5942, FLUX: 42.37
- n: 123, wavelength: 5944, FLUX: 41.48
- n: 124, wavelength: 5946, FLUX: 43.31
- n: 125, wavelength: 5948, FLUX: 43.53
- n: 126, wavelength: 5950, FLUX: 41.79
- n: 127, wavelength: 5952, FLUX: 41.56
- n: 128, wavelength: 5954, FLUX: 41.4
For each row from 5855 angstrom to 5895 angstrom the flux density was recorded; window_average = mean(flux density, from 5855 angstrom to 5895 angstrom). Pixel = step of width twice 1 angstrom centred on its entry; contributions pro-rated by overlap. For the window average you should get 41.56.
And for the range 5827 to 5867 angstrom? 42.51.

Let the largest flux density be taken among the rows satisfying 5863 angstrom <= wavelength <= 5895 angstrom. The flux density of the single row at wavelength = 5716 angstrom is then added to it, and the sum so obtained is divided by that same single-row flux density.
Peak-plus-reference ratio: 2.05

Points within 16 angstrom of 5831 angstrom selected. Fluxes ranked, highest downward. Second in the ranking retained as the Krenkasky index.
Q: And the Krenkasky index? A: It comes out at 45.51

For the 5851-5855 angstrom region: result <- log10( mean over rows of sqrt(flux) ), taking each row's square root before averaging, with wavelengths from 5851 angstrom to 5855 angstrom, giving 0.806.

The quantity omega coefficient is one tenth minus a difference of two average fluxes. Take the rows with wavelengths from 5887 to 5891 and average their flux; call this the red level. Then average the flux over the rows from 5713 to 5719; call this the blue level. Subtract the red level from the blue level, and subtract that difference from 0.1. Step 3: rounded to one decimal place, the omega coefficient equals -2.6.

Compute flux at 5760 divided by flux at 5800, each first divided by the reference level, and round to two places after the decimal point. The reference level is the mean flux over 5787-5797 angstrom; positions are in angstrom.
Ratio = 0.93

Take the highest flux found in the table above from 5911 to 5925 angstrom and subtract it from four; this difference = -39.5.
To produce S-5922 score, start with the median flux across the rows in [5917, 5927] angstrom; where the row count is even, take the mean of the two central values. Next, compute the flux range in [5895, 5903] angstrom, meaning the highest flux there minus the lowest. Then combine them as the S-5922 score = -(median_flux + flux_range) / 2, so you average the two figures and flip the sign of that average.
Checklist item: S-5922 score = -24.6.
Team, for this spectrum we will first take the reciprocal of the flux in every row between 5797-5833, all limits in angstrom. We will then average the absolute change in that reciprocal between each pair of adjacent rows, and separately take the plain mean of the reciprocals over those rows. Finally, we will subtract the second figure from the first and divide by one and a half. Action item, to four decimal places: -0.0149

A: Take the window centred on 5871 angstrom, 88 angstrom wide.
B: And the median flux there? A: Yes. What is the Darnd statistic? 42.1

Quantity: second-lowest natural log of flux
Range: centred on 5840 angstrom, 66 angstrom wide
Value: 3.69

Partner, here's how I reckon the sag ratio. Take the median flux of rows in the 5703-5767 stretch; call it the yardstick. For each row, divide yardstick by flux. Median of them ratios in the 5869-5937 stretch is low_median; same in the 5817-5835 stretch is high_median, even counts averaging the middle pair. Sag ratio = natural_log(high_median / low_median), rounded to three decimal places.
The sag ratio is -0.008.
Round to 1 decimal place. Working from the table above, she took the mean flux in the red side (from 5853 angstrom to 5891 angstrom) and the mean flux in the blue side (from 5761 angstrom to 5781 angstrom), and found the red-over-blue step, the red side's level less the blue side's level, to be -1.7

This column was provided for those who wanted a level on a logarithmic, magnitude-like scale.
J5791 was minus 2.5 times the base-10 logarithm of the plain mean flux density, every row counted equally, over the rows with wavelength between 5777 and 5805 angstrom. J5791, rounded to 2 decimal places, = -4.09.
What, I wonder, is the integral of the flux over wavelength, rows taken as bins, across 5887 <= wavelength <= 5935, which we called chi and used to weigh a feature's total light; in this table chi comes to 1990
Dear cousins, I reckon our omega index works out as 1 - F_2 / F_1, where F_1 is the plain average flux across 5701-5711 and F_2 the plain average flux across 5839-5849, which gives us 0.00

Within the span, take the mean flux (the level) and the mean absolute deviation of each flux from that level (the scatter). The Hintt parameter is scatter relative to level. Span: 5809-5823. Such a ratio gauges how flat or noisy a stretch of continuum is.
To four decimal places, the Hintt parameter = 0.0181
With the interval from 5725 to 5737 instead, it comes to 0.0251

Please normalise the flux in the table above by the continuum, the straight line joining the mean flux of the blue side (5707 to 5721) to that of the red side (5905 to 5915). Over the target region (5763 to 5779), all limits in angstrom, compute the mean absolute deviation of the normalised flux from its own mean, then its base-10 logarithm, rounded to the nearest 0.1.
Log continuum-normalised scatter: -1.5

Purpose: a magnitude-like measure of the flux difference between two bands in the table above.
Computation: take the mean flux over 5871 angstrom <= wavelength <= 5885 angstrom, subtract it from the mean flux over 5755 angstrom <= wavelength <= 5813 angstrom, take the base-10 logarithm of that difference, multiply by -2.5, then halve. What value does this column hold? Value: 1.1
